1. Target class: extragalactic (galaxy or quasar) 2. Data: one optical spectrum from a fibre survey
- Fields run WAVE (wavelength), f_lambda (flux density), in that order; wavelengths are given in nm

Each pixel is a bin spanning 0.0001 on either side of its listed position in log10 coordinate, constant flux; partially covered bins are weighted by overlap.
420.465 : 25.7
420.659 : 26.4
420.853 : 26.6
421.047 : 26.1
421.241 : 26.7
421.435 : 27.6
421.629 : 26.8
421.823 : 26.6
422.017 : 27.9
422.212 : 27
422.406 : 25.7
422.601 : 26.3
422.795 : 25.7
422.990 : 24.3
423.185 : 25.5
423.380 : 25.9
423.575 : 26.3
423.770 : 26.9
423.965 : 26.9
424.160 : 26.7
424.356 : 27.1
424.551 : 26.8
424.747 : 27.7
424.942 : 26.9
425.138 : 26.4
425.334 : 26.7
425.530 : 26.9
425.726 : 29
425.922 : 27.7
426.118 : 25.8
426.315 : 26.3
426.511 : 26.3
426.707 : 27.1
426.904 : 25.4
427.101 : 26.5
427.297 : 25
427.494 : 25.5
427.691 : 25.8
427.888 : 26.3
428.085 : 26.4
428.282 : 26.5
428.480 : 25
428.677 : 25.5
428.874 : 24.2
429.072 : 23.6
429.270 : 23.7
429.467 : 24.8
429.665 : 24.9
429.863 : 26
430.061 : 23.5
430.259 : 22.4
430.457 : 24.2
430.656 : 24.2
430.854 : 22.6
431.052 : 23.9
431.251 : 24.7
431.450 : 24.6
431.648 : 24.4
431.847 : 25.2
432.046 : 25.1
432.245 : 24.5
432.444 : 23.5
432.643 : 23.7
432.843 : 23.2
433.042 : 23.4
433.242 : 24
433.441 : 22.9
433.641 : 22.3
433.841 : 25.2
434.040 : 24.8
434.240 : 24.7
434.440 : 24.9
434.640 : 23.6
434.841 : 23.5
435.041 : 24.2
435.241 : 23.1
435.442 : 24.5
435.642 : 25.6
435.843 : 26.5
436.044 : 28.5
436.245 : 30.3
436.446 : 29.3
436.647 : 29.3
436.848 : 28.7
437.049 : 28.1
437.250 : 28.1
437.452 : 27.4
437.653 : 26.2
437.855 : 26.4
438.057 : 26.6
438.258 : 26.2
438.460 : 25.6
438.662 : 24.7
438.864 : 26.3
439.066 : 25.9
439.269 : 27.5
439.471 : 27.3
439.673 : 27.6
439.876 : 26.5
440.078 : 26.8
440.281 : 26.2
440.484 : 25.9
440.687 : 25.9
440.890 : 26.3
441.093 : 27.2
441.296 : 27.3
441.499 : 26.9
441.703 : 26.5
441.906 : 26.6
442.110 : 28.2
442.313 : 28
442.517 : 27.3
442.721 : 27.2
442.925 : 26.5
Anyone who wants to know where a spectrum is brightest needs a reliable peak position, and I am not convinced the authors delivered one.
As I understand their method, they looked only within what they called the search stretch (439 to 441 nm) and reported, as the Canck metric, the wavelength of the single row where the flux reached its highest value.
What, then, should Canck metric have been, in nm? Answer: 439.673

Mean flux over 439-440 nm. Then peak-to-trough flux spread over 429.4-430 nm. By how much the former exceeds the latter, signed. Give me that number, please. 25.8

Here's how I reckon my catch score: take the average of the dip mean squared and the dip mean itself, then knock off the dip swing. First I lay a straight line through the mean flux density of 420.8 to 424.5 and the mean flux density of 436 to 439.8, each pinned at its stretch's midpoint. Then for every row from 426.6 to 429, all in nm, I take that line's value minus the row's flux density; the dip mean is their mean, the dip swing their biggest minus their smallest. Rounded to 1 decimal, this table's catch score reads -2.0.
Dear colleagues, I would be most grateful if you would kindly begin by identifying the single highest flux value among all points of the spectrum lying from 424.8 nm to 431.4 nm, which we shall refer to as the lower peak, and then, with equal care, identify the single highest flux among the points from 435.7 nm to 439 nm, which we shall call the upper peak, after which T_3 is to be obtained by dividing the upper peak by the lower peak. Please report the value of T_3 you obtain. 1.04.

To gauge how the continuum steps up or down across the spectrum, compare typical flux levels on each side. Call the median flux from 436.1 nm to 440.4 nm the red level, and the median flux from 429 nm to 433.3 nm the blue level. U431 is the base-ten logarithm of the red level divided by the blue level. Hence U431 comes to 0.046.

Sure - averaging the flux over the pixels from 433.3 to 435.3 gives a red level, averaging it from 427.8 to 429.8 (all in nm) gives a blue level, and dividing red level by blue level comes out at 0.95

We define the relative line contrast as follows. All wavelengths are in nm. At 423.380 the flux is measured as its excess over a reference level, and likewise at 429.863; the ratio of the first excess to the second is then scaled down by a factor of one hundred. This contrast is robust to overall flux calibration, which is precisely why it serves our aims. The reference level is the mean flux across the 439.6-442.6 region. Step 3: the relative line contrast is 0.011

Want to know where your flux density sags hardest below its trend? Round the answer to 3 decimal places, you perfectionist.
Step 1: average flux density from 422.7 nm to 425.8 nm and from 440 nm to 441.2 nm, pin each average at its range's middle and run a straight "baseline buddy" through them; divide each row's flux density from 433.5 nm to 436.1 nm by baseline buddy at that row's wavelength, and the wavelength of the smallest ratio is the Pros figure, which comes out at 433.641 nm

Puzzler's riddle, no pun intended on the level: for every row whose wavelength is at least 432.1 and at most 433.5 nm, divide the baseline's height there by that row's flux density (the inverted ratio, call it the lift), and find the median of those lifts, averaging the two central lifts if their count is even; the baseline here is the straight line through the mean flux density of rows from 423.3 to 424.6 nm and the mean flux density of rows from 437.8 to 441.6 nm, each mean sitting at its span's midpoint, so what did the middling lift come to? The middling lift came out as 1.13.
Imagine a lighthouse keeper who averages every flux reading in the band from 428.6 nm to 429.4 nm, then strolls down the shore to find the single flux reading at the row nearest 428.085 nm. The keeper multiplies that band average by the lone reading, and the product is 640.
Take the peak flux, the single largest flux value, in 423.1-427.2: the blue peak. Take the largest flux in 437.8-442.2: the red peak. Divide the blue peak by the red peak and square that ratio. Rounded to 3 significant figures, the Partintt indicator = 1.06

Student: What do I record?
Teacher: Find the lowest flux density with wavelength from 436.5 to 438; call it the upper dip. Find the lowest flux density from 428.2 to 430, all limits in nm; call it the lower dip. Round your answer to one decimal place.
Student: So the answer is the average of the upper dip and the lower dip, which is 24.9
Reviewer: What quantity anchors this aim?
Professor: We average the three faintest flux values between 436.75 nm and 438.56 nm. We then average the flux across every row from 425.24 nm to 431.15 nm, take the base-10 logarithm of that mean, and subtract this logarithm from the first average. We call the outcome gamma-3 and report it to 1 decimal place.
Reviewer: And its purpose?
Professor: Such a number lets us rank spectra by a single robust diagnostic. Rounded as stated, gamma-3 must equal 24.6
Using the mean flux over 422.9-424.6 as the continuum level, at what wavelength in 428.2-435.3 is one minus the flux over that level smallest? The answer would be 428.282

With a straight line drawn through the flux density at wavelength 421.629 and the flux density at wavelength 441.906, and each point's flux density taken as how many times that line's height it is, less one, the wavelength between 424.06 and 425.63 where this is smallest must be 425.138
